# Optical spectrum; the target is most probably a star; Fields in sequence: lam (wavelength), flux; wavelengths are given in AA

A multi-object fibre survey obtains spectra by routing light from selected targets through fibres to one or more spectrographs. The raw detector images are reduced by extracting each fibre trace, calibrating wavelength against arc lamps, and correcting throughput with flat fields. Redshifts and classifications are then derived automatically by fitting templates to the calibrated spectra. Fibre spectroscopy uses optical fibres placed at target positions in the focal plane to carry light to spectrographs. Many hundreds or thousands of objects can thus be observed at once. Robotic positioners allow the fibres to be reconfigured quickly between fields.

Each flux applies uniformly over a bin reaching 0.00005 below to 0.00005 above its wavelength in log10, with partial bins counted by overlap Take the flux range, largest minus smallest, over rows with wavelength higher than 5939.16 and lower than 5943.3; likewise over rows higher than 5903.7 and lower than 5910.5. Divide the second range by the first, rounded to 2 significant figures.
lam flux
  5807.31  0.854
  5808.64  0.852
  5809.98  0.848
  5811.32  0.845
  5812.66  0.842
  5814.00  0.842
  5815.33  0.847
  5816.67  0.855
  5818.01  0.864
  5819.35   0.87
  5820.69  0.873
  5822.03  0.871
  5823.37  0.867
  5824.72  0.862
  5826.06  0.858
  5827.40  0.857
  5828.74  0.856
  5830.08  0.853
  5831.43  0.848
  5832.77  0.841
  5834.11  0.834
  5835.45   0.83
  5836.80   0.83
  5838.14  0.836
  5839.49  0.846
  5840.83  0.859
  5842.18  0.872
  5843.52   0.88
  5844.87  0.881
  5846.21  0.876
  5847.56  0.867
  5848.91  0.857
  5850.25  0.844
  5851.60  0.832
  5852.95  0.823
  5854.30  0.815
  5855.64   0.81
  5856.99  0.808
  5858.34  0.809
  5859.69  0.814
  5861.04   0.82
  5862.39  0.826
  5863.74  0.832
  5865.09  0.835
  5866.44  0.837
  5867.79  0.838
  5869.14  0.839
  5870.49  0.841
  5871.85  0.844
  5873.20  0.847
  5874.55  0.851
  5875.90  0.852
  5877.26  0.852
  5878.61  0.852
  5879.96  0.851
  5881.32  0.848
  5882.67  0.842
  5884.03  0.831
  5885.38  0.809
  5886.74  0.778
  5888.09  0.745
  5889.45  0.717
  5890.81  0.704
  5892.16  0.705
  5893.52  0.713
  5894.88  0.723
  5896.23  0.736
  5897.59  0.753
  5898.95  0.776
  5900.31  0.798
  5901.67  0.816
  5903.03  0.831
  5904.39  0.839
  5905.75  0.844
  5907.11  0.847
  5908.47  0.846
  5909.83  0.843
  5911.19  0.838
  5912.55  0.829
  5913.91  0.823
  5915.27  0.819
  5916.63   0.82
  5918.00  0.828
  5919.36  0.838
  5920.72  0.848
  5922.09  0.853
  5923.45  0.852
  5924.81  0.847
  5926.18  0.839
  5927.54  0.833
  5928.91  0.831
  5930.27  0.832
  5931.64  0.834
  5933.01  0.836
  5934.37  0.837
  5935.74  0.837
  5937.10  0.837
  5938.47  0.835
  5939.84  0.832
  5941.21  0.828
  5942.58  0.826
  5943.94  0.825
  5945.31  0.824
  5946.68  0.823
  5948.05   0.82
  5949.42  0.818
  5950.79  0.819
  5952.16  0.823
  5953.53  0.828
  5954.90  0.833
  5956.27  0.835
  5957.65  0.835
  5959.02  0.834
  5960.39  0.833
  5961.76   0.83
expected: 1.3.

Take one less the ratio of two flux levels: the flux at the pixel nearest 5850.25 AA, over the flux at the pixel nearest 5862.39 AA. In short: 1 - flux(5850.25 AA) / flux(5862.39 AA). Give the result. -0.02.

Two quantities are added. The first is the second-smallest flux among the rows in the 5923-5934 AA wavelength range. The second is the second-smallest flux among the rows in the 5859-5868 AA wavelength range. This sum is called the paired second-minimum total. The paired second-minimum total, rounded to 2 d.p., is 1.65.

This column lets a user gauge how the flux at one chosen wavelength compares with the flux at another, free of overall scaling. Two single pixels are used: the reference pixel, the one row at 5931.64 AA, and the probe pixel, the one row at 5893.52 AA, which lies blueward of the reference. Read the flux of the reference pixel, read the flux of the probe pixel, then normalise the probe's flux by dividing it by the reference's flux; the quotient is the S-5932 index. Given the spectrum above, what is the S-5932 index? 0.85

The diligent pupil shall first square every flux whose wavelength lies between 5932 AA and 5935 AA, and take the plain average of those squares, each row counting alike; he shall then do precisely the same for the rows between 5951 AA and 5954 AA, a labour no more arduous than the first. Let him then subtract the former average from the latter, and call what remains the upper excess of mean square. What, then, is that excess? -0.02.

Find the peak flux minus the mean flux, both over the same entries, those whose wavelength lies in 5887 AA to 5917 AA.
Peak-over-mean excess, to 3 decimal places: 0.058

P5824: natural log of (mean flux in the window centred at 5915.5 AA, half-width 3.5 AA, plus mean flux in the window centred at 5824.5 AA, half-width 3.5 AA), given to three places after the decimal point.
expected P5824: 0.523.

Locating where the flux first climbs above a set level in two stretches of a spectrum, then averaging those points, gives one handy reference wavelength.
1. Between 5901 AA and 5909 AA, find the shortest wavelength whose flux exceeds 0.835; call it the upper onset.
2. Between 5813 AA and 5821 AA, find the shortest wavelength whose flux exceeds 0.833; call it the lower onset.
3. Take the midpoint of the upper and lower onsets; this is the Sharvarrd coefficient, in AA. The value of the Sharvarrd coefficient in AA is 5859.2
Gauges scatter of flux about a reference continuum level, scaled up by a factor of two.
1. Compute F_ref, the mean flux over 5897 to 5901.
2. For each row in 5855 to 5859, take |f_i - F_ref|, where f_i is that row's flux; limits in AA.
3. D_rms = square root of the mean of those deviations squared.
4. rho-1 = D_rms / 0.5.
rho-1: 0.067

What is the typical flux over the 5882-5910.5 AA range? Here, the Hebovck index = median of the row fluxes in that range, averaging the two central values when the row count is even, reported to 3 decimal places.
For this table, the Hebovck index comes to 0.798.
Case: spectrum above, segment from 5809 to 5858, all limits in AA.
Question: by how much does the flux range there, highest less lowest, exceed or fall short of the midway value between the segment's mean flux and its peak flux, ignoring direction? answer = 0.79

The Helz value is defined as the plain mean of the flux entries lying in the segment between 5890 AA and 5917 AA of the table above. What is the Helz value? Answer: 0.795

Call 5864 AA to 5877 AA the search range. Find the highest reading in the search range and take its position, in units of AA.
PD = 5875.90 AA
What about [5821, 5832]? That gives 5822.03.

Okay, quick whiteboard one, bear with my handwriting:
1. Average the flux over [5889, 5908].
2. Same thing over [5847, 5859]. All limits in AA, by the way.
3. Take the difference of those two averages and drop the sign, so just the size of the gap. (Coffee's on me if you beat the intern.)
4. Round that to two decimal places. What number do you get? 0.06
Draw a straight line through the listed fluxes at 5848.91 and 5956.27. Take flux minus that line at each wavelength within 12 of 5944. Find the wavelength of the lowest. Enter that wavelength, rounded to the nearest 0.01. 5949.42 AA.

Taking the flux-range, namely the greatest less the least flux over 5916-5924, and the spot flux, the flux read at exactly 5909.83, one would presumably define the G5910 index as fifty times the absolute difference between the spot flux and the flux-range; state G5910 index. 40.5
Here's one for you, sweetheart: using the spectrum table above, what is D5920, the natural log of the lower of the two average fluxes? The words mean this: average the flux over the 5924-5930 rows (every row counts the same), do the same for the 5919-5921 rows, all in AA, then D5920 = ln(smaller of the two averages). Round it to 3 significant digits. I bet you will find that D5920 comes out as -0.177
